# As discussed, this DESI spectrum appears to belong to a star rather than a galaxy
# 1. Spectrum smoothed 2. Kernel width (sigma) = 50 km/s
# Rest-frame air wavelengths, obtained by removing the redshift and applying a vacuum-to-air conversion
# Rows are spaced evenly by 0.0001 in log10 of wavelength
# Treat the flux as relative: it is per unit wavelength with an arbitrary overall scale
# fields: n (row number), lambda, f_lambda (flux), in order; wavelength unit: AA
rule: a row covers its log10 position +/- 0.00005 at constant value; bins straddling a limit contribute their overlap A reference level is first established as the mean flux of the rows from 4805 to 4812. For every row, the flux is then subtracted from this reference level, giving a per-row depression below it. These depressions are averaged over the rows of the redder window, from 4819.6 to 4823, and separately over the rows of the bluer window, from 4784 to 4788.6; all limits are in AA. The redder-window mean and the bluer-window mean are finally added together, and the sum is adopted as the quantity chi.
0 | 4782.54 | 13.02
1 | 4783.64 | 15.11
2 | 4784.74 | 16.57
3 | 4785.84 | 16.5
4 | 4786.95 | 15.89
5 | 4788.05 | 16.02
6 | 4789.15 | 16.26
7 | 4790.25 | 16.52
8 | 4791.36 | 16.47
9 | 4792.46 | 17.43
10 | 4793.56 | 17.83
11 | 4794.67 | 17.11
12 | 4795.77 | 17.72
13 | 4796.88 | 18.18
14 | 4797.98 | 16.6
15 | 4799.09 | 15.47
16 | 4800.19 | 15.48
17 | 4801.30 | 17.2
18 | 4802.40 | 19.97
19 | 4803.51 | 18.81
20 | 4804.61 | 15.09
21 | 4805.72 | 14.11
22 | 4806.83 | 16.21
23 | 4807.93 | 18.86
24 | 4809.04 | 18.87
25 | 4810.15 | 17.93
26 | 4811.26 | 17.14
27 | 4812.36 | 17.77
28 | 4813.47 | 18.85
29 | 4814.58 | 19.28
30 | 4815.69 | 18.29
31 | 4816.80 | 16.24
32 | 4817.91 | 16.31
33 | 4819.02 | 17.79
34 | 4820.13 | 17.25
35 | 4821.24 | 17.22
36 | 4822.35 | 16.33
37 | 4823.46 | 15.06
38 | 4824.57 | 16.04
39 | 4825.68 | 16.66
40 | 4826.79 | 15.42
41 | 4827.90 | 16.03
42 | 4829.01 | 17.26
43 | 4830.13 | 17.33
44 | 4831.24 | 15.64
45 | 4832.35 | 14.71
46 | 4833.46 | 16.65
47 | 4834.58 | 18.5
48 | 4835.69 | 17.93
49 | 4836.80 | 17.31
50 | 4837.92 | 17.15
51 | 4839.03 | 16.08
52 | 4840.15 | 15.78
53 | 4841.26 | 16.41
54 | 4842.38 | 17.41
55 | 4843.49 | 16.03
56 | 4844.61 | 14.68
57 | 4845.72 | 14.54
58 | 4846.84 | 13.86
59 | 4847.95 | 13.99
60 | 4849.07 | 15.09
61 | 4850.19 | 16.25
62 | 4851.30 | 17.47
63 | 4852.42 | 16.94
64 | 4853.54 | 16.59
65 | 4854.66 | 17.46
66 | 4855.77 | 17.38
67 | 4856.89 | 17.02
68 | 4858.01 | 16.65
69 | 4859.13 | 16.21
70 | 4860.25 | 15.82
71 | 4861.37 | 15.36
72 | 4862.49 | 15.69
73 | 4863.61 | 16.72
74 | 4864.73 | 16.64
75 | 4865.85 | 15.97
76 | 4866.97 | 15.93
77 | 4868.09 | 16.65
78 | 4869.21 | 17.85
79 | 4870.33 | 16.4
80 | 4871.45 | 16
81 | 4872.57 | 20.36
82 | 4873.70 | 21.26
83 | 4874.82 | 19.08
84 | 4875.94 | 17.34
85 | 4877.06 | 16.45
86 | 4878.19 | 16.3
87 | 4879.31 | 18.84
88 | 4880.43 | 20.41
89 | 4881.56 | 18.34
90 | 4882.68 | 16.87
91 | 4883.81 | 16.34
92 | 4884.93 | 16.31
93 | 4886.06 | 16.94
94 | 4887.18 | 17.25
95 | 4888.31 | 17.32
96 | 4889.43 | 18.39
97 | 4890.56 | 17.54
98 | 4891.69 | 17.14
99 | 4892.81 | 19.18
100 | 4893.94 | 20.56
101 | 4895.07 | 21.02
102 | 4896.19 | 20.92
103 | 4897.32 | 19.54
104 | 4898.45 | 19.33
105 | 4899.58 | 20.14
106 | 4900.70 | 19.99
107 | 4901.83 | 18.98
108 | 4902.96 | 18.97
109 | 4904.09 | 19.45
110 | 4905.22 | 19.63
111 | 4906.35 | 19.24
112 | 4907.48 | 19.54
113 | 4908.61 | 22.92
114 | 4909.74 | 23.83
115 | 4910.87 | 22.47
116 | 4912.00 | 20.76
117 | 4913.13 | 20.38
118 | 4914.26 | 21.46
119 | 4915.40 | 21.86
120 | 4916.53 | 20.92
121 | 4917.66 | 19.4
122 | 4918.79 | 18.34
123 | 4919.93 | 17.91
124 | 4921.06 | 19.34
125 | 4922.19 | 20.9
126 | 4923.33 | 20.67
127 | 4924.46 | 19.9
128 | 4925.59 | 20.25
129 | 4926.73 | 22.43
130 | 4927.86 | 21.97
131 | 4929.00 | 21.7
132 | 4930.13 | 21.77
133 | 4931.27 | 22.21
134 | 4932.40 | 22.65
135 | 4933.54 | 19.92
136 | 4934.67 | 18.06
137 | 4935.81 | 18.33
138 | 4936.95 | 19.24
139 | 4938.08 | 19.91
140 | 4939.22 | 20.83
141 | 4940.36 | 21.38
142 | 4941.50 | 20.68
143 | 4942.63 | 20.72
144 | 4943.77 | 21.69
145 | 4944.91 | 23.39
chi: 1.2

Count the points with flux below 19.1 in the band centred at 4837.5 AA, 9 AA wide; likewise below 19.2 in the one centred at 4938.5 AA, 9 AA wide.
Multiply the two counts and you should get 16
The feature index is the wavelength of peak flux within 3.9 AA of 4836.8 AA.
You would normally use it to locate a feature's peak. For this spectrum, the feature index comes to 4834.58 AA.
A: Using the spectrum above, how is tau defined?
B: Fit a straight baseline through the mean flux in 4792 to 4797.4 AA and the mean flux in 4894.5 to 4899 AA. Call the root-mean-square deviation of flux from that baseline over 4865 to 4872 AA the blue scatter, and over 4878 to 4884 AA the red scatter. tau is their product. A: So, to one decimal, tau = 7.7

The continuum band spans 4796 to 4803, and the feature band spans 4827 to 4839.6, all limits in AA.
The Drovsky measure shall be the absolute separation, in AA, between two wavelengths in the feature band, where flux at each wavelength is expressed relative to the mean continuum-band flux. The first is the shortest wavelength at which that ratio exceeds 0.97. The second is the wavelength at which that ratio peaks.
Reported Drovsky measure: 5.6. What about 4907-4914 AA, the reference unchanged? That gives 2.3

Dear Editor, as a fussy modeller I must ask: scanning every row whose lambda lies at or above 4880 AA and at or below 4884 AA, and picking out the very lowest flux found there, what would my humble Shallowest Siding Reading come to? 16.34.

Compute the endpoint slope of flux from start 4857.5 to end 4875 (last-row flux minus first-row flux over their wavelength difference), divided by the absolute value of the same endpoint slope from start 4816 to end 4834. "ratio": 5.9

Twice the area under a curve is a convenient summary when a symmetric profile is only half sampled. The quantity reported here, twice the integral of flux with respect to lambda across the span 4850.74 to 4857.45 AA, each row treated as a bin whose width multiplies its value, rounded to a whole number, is 230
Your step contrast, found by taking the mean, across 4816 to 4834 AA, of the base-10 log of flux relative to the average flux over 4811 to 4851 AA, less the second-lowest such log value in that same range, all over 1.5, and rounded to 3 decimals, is 0.024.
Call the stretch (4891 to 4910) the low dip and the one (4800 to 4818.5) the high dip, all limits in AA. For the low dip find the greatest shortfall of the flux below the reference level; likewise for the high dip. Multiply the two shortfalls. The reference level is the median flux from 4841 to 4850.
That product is -1.7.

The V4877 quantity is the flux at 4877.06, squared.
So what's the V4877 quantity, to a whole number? 271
